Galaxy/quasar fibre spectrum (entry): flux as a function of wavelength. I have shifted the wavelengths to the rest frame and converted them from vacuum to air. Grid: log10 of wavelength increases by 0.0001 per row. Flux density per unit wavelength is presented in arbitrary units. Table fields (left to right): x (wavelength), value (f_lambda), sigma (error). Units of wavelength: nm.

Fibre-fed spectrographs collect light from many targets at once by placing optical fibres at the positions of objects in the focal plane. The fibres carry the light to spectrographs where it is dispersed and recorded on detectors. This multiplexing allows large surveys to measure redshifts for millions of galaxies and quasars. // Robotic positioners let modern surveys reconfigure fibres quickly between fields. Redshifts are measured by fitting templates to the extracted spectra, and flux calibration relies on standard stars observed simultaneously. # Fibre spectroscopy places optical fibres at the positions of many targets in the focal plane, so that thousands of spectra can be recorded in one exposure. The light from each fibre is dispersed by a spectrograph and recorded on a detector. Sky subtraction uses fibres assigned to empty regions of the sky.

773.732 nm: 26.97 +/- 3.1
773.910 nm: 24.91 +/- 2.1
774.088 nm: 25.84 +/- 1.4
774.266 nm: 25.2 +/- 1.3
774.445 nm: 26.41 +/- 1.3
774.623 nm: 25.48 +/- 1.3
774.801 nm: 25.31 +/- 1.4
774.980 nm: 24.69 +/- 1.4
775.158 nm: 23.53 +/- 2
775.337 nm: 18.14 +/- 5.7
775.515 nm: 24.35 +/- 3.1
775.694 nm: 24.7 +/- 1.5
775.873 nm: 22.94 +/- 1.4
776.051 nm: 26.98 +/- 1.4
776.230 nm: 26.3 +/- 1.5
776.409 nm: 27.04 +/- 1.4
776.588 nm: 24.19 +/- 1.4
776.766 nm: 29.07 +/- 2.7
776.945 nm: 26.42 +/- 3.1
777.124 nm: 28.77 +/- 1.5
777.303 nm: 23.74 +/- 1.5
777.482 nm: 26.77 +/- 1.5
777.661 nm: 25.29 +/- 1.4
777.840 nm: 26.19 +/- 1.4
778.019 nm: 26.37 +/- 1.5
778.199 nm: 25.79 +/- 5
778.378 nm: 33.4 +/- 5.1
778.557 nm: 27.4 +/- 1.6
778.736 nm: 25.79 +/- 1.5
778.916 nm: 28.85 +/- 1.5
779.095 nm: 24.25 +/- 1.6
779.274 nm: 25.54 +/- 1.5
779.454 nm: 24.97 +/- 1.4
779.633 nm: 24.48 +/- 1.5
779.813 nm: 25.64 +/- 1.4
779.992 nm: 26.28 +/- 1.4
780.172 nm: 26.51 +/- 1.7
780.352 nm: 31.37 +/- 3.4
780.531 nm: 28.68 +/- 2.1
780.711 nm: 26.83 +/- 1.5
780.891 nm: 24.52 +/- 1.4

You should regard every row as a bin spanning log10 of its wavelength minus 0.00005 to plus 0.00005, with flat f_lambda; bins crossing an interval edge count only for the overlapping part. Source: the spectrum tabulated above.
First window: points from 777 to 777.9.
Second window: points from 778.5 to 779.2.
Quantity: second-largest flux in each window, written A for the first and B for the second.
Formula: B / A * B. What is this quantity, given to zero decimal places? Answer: 28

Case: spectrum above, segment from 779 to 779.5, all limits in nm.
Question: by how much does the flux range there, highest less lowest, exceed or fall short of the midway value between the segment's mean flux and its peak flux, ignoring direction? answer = 24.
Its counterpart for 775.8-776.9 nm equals 21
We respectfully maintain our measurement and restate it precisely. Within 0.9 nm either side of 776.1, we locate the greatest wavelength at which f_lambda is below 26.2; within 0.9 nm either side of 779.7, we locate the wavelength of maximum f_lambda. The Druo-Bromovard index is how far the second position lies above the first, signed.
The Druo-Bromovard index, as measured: 3.76 nm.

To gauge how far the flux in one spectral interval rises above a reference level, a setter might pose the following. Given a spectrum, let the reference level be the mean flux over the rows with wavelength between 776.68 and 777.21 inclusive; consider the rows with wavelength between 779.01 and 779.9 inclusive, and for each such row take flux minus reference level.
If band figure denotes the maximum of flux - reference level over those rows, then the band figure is -2.4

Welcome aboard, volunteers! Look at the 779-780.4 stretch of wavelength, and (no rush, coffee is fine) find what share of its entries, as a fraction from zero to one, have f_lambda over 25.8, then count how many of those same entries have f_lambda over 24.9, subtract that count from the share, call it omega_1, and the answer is -5.6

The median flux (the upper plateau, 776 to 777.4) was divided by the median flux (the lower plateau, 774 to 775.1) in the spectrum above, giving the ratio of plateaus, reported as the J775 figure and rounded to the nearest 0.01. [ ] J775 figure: 1.05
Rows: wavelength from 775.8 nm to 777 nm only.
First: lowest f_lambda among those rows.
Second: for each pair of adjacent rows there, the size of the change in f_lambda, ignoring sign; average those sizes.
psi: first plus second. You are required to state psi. 25.6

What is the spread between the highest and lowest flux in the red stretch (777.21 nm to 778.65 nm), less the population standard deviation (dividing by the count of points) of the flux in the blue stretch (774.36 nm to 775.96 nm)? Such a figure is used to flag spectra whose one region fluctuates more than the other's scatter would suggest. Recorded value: 7.39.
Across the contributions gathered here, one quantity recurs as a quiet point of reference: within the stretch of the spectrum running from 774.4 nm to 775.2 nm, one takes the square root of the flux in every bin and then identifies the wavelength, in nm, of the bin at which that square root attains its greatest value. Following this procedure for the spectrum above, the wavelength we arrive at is 774.445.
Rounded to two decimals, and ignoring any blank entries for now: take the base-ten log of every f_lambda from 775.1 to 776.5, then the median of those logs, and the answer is 1.39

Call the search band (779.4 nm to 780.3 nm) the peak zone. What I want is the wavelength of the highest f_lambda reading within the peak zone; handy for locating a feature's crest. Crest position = 780.172 nm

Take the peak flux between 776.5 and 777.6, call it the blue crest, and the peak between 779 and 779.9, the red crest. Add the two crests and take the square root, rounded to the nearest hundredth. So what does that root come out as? 7.40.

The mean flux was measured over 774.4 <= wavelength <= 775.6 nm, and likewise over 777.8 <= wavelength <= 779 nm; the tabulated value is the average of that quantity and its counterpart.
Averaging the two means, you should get 25.8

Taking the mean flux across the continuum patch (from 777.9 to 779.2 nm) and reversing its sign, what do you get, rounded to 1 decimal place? -27.4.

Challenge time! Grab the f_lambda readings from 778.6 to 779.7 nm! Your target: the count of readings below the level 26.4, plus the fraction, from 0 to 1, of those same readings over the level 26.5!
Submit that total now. 5.2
